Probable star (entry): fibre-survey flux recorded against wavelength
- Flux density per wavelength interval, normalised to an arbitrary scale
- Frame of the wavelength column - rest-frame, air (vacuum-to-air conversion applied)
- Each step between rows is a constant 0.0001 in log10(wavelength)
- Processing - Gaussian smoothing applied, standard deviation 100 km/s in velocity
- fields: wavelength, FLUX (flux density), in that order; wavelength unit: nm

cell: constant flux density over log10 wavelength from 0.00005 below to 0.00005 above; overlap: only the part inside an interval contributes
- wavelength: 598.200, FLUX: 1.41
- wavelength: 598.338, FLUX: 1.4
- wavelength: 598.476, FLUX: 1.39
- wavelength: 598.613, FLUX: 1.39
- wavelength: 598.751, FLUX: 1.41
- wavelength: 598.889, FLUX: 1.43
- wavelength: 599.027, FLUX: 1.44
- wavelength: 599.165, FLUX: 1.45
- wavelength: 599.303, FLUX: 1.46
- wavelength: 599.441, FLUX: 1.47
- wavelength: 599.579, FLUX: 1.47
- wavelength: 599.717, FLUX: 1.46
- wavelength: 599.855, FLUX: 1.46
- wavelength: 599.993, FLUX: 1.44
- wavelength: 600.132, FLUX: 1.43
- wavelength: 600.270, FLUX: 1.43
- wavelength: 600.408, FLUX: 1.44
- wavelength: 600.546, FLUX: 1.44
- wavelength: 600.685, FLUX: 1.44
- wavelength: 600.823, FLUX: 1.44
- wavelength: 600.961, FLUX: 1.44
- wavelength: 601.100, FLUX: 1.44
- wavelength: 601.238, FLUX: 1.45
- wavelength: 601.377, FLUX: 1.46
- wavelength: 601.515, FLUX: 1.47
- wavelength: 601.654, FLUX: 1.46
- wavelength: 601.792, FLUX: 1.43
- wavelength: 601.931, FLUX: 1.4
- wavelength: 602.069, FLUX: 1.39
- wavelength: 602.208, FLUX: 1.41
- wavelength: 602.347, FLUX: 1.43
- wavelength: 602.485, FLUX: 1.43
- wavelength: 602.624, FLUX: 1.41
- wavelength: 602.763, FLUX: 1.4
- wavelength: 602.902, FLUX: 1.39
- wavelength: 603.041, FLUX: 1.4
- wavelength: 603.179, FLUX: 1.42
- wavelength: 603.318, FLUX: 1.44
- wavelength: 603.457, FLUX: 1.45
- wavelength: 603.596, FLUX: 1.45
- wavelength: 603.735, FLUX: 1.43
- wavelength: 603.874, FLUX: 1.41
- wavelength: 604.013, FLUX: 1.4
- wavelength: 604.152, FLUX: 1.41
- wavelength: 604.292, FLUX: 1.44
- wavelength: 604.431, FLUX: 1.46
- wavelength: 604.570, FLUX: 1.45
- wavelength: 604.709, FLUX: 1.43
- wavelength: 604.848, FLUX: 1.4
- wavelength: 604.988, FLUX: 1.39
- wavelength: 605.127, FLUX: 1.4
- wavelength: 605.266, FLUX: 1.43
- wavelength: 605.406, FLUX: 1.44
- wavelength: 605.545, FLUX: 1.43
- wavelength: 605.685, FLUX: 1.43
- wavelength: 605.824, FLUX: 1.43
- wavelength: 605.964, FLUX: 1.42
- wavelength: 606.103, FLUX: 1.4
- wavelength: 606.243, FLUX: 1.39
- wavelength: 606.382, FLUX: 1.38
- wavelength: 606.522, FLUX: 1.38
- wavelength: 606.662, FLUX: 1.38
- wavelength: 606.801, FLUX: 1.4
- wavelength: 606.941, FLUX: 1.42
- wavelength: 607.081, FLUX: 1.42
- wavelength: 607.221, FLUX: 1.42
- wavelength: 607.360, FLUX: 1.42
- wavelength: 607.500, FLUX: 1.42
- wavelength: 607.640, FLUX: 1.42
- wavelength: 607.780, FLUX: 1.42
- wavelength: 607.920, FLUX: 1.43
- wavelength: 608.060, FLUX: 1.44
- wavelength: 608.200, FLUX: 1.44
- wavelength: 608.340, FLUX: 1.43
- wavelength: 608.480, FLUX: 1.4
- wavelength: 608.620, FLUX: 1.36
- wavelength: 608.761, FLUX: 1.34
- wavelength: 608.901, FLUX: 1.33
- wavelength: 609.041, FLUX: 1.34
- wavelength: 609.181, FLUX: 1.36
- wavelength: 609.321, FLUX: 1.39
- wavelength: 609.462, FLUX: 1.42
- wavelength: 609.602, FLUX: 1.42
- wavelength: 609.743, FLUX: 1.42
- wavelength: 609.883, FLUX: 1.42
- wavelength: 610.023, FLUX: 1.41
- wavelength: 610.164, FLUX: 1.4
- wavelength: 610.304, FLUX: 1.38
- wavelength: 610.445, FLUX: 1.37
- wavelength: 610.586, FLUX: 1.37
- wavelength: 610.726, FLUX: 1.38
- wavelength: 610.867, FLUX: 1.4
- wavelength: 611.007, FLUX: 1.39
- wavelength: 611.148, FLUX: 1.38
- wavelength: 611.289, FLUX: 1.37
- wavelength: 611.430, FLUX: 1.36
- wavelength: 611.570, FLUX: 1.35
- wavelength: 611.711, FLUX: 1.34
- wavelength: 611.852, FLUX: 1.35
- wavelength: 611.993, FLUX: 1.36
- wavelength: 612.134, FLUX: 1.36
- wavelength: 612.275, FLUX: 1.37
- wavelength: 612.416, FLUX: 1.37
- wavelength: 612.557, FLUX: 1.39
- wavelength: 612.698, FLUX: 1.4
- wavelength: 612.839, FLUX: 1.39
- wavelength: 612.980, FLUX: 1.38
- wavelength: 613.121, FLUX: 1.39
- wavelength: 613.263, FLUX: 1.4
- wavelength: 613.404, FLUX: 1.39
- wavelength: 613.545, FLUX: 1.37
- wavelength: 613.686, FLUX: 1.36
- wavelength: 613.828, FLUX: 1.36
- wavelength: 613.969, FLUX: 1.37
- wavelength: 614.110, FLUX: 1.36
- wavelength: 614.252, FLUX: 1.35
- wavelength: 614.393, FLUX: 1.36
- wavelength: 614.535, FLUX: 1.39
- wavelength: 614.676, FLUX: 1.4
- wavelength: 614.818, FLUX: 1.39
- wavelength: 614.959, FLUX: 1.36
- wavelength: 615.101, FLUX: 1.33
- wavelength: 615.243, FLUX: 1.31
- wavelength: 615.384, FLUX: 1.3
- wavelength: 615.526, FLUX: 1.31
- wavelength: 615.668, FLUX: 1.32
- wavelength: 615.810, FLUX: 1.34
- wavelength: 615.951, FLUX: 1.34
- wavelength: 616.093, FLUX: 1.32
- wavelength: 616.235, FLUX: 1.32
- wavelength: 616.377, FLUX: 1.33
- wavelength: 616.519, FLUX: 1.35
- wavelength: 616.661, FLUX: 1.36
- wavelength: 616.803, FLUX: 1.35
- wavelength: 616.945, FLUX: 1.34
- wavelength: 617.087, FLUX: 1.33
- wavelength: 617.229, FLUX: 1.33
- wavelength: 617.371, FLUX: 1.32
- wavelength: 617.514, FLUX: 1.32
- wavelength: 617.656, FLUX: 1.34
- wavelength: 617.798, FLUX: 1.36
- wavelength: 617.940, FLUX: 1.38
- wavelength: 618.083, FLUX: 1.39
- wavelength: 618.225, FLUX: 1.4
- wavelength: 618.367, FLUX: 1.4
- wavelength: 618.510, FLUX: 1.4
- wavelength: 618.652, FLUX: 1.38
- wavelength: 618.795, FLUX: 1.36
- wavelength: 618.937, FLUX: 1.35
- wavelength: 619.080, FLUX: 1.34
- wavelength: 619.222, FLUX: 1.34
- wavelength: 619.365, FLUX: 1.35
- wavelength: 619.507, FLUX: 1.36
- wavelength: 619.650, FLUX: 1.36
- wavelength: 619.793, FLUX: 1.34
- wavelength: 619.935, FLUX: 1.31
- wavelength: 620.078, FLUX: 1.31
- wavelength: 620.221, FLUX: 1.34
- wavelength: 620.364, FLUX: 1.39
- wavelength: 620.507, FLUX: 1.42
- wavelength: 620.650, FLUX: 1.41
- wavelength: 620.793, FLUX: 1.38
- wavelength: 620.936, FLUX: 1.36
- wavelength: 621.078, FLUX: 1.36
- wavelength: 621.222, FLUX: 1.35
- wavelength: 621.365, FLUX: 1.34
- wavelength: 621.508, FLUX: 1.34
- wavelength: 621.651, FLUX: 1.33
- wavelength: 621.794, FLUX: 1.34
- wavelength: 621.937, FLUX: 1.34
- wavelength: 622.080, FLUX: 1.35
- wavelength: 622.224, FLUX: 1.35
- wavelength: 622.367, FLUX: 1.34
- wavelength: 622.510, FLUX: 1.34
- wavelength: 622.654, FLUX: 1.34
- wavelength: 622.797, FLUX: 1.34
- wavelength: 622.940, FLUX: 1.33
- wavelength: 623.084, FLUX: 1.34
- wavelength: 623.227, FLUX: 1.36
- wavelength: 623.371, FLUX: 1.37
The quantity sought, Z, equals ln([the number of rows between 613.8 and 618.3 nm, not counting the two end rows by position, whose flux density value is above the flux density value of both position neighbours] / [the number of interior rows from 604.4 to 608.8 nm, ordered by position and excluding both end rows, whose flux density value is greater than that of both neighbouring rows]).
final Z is 1.1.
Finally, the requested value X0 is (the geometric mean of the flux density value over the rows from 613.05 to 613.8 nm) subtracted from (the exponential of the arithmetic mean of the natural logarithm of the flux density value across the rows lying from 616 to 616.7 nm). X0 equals -0.05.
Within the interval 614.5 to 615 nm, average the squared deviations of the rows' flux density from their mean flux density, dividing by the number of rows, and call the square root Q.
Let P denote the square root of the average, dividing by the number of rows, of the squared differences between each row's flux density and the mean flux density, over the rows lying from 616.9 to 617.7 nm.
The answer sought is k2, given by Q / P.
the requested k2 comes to 1.8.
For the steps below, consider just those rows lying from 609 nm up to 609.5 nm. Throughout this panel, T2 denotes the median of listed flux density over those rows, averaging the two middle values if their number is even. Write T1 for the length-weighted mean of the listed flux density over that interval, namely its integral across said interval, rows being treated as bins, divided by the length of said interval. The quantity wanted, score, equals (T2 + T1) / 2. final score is 1.38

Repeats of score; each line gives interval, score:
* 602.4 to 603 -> 1.41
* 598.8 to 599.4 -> 1.44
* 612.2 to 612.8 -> 1.38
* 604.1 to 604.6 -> 1.44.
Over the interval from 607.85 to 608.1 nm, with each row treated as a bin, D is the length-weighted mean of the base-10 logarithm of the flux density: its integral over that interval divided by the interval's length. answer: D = 0.157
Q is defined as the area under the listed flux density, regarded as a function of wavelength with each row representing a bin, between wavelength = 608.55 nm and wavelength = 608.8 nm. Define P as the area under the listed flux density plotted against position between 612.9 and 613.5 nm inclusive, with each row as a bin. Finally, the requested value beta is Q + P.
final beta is 1.17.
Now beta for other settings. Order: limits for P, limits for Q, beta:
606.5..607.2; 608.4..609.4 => 2.34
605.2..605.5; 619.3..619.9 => 1.24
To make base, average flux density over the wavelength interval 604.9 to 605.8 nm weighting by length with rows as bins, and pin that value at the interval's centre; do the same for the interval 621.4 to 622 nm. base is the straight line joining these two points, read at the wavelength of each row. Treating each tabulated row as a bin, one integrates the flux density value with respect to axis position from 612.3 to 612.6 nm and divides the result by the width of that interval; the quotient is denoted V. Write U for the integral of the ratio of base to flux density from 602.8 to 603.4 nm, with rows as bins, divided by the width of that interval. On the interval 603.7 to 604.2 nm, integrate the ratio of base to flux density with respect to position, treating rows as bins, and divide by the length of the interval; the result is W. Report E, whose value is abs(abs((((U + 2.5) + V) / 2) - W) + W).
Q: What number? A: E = 2.446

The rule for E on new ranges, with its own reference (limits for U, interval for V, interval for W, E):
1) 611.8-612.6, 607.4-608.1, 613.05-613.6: 2.469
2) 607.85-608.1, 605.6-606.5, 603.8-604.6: 2.444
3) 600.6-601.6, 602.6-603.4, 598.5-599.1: 2.452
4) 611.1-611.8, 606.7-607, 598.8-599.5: 2.466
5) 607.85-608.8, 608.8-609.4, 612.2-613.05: 2.427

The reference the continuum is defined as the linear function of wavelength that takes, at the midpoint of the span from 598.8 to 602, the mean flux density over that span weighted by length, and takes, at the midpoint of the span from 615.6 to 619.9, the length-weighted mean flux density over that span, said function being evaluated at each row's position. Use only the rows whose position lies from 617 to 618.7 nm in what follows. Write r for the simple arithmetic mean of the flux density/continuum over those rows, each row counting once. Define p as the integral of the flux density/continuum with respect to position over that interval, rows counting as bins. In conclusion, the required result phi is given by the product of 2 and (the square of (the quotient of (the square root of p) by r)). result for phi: 3.37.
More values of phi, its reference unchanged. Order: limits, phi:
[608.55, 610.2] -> 3.33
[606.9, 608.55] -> 3.26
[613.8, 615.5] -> 3.43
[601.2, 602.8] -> 3.22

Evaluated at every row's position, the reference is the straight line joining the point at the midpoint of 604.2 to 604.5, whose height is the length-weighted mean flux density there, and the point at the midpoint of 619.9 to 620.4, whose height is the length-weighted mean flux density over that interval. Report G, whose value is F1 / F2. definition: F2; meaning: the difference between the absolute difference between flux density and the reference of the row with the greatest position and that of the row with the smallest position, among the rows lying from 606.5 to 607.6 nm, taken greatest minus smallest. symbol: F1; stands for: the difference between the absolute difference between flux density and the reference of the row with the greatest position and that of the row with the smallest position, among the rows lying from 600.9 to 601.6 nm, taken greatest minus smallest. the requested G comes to 0.4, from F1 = -0.020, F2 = -0.05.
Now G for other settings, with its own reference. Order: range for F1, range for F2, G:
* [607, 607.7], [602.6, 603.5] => 0.1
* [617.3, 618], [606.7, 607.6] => 0.1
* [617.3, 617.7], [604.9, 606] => 0.6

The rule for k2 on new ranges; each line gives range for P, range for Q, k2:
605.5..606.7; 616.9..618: 0.9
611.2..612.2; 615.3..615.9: 1.6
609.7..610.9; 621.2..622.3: 0.3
